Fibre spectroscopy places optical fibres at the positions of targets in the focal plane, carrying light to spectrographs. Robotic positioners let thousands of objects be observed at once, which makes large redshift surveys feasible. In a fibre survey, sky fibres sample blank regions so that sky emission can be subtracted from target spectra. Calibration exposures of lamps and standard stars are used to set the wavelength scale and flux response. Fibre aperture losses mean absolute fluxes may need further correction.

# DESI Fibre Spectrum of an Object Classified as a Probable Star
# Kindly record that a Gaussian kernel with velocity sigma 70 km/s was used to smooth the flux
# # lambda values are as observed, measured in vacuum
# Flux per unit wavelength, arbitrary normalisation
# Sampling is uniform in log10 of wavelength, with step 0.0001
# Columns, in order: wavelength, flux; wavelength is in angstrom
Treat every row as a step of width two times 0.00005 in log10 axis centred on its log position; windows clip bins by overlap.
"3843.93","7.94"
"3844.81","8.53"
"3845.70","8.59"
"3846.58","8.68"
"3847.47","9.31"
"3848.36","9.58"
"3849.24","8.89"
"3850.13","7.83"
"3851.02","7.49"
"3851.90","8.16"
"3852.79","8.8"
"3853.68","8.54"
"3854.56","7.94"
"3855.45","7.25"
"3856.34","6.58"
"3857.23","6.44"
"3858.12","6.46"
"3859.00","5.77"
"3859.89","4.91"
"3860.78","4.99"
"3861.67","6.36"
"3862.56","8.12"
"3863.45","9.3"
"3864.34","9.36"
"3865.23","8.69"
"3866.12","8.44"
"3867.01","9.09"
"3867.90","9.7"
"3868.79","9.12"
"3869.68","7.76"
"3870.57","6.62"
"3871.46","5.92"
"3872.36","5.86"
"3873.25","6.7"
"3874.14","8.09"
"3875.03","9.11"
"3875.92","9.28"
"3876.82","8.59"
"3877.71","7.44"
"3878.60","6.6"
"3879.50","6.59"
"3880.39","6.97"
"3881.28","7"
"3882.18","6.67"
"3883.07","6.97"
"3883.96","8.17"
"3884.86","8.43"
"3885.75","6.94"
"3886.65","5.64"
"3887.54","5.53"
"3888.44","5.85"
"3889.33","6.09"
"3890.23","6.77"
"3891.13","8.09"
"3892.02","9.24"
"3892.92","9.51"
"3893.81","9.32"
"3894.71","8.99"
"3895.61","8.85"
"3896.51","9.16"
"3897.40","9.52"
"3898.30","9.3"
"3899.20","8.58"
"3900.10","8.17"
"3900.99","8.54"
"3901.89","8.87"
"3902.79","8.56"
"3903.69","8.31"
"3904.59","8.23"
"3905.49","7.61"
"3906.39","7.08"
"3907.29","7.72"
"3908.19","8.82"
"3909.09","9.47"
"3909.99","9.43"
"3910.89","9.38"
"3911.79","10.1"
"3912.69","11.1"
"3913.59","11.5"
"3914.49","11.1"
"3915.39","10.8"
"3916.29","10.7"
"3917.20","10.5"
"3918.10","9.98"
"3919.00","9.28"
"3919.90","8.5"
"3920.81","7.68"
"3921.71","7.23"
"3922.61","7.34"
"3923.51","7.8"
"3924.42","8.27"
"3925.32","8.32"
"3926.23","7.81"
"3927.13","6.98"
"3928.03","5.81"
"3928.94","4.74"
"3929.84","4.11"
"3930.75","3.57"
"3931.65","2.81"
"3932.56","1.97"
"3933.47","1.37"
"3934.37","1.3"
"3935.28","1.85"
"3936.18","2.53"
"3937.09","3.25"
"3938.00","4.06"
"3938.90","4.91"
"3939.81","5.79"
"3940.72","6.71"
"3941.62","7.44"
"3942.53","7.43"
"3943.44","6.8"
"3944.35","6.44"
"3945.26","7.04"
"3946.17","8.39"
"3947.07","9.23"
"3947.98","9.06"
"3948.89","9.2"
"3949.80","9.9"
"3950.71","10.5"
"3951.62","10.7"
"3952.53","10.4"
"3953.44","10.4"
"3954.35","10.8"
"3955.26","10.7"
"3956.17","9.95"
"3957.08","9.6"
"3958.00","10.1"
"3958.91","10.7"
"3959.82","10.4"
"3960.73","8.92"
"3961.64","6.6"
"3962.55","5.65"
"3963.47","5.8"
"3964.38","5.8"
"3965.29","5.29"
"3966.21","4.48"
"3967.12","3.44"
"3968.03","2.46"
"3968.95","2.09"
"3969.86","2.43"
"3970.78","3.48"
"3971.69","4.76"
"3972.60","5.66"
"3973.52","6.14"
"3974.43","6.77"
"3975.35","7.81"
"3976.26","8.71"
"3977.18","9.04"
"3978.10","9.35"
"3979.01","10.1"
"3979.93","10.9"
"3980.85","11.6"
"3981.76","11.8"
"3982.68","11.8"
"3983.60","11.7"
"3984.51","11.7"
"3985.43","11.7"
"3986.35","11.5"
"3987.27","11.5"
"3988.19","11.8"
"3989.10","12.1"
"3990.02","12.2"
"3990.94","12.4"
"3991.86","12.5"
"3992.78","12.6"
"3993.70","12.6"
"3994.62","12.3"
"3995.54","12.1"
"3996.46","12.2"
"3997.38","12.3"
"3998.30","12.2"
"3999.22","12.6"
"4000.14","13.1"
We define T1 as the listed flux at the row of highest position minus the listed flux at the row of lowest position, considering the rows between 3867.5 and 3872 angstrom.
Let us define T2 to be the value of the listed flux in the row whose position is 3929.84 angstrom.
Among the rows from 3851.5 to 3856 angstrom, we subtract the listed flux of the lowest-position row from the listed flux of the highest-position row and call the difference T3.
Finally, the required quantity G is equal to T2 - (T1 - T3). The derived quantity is 7.0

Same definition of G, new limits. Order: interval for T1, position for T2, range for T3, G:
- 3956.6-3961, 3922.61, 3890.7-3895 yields 8.9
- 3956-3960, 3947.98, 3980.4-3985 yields 8.7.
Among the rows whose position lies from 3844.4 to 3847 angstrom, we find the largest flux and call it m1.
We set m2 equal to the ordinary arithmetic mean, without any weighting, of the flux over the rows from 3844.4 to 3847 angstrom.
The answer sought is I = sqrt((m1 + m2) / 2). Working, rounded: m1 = 8.68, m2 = 8.6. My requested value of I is 2.94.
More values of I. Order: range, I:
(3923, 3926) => 2.87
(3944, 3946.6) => 2.80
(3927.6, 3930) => 2.31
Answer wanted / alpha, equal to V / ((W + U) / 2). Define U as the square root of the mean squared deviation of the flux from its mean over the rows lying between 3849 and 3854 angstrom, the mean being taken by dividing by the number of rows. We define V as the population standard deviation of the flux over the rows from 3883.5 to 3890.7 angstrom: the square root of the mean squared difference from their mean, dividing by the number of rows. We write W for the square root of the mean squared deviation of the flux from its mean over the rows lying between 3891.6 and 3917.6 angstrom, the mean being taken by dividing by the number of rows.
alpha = 1.3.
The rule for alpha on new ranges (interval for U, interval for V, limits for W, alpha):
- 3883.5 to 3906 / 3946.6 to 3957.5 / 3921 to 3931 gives 0.4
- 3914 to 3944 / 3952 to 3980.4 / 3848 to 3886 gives 1.4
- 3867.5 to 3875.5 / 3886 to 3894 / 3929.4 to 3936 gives 1.3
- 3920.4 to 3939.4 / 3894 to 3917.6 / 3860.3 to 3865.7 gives 0.6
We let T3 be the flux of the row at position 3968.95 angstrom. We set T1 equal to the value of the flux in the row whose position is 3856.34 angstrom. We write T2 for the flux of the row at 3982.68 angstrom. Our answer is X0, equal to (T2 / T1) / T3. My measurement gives 0.858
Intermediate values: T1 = 6.58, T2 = 11.8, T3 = 2.09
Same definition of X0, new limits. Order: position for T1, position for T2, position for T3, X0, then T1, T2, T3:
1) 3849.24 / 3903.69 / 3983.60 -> 0.080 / 8.89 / 8.31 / 11.7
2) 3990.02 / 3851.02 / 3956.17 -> 0.062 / 12.2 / 7.49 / 9.95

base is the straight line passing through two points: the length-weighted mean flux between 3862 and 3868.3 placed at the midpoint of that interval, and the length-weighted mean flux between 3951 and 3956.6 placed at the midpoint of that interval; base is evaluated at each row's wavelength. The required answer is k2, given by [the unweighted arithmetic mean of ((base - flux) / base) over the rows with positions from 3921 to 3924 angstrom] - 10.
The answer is -9.75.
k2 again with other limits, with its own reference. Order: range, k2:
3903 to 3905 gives -9.86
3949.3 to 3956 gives -10.00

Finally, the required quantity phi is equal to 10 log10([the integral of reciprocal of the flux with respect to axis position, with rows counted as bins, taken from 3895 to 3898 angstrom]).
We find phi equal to -4.9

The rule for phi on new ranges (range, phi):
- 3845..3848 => -4.7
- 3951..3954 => -5.4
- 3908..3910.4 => -5.9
